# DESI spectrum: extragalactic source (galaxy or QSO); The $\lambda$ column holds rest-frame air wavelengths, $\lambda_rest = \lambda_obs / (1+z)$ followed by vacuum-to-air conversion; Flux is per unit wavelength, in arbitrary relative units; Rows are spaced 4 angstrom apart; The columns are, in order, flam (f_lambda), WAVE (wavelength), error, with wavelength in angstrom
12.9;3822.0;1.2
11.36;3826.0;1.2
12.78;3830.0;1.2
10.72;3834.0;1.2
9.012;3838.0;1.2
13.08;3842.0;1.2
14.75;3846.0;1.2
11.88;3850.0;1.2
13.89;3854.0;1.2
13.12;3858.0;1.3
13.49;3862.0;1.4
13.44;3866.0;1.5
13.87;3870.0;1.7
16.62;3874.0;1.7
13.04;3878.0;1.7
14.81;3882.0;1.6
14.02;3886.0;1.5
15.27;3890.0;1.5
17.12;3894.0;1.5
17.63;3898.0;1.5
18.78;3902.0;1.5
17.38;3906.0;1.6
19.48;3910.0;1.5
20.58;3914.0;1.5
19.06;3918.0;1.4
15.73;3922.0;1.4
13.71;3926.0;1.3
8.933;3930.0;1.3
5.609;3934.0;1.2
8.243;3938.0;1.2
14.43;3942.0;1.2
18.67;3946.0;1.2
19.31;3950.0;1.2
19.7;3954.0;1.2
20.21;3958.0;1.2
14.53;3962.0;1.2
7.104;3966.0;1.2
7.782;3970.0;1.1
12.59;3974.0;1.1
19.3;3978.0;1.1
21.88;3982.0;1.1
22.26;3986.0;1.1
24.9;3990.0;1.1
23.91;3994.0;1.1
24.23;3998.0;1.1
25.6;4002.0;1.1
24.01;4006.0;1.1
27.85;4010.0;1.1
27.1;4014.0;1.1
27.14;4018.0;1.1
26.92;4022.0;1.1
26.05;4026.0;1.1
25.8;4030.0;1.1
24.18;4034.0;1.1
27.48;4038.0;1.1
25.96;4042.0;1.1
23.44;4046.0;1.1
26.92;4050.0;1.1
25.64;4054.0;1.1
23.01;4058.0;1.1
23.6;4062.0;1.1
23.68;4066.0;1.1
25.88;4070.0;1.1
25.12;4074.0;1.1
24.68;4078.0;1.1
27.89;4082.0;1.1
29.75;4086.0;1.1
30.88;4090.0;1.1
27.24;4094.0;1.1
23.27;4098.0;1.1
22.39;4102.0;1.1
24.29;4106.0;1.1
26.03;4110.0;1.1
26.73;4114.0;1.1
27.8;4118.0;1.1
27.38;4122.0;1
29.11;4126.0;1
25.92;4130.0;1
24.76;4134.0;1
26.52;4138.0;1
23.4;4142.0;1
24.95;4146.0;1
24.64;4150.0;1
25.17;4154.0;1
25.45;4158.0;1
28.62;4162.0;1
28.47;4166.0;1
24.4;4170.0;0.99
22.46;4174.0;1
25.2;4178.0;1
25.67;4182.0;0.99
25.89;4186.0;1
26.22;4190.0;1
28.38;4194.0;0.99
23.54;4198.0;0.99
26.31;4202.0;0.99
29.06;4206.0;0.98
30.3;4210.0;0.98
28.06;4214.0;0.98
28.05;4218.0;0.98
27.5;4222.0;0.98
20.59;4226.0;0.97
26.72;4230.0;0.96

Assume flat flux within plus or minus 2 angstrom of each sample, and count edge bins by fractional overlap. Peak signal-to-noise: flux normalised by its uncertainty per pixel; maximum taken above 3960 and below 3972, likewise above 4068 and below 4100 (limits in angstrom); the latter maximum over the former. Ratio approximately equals 2.3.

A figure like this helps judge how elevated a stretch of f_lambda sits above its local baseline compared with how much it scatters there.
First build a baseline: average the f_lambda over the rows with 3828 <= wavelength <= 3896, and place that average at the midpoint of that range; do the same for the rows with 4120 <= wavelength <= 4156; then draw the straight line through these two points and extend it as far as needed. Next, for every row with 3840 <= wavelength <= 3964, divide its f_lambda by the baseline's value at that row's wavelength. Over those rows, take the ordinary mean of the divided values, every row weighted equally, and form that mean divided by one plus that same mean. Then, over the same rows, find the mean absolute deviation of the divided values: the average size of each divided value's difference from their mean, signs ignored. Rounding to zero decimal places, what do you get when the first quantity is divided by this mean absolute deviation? 3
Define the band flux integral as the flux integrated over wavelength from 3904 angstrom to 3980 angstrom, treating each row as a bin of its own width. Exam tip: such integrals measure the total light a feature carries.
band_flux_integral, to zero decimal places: 1129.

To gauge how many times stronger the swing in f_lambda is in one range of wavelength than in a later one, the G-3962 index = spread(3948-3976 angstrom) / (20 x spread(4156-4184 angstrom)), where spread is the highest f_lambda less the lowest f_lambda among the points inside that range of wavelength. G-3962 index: 0.11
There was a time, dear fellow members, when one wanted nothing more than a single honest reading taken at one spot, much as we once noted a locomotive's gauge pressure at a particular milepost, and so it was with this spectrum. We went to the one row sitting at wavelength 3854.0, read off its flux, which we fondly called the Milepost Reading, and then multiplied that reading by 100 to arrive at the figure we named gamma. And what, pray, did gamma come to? 1389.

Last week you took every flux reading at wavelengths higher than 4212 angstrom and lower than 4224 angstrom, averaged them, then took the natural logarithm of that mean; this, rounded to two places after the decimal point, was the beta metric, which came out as 3.33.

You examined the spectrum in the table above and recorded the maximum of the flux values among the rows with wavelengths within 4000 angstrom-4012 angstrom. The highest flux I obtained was 27.85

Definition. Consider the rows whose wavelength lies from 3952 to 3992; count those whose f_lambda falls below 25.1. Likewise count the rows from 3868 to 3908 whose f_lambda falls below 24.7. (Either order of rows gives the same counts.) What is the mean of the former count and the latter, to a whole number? 10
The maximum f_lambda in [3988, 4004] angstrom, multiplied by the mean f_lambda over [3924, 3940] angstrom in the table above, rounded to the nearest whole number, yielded 234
